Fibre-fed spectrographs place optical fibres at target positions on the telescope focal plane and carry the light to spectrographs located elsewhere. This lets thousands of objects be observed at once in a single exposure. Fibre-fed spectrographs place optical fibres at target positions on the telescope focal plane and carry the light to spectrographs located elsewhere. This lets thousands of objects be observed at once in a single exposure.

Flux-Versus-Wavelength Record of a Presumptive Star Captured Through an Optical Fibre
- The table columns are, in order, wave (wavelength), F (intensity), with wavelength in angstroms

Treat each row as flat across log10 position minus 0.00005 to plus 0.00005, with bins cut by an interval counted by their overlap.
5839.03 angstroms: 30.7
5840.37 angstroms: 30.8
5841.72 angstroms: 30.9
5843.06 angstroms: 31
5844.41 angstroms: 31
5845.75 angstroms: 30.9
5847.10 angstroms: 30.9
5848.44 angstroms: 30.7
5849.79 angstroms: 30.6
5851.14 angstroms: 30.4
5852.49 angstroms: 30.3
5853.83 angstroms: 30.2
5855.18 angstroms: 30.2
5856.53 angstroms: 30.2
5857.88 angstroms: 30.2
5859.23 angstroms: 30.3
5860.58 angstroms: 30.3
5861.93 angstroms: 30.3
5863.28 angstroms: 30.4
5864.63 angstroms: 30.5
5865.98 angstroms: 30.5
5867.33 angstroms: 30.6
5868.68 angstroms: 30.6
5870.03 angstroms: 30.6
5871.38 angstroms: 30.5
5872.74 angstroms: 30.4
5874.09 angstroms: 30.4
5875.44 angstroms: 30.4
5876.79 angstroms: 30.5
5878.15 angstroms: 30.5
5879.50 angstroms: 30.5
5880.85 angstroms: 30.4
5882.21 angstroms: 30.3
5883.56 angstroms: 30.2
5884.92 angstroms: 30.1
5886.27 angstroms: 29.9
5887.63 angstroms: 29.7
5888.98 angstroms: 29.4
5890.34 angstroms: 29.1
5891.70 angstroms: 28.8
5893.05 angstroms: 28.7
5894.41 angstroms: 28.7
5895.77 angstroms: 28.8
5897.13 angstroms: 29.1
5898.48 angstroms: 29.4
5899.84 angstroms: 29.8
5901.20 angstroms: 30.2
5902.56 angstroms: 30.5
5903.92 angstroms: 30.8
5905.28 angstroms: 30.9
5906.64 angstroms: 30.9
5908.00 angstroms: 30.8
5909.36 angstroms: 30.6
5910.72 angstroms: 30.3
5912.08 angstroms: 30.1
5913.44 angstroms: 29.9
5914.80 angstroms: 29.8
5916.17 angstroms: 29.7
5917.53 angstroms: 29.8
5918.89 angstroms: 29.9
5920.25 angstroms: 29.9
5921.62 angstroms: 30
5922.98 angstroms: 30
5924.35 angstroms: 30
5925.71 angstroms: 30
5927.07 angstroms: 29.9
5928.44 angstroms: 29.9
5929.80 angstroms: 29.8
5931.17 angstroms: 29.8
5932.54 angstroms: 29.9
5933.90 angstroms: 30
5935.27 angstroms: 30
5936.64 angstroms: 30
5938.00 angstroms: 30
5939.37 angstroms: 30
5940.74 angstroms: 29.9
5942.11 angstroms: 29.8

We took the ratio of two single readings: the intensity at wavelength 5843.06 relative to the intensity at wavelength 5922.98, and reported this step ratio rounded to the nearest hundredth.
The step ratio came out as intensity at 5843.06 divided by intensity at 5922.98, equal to 1.03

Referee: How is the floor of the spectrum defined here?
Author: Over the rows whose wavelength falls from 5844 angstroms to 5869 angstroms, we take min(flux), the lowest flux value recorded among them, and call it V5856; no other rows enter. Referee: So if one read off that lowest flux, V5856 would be 30.2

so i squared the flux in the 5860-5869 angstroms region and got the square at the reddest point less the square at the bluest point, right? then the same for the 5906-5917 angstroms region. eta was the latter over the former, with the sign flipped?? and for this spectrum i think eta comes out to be 4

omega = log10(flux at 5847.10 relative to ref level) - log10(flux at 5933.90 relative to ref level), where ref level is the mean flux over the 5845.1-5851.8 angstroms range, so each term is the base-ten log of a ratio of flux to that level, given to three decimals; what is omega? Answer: 0.013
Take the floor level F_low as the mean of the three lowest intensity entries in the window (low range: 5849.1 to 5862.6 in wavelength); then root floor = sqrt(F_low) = 5.50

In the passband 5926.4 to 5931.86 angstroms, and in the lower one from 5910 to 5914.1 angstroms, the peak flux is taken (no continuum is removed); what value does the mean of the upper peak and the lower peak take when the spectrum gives 30.1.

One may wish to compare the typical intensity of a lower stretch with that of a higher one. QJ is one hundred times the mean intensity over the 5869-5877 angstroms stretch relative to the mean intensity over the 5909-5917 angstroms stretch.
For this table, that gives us 101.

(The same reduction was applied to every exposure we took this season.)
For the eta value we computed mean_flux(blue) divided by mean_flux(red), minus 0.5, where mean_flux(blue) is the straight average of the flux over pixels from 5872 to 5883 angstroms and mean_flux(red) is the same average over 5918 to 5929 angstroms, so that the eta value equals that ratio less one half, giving 0.516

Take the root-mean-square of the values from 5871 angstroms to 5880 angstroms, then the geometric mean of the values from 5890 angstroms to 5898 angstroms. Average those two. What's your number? 29.7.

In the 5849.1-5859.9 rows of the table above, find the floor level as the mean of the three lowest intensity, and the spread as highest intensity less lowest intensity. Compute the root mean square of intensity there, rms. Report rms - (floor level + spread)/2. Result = 15.0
